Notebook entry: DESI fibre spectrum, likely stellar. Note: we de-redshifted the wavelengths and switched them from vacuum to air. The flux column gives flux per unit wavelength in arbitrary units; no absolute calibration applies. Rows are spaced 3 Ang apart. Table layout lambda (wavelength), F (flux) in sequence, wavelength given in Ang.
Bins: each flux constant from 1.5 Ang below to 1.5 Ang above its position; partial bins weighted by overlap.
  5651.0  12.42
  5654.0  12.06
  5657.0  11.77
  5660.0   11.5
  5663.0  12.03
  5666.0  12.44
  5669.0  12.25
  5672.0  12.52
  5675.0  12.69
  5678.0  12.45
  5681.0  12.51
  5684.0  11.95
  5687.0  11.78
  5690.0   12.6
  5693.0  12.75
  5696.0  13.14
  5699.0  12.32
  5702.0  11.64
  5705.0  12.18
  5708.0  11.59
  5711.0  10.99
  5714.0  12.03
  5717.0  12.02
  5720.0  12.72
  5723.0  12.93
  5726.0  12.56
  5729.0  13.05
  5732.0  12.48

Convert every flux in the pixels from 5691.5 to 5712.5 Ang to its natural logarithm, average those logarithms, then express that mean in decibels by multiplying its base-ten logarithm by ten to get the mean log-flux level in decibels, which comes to 3.96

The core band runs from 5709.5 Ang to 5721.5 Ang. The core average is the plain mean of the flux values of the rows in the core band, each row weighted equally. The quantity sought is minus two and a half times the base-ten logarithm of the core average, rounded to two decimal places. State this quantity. -2.69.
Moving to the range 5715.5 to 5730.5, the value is -2.76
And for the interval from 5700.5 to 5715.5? -2.67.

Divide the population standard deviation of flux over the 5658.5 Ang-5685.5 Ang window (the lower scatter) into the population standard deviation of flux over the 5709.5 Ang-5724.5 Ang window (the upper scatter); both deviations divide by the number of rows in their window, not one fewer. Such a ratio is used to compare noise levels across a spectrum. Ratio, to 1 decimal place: 1.9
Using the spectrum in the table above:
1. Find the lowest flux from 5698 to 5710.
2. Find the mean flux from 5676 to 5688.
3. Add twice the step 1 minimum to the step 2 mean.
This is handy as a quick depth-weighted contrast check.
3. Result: 35.4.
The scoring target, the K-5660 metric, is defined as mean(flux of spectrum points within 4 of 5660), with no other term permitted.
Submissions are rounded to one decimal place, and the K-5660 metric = 11.8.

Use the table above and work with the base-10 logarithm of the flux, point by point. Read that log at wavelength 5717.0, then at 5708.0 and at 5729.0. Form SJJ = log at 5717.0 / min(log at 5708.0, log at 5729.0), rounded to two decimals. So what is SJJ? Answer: 1.01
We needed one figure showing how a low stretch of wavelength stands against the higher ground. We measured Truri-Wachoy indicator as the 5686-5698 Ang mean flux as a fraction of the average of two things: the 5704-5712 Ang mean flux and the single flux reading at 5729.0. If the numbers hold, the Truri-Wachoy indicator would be 1.02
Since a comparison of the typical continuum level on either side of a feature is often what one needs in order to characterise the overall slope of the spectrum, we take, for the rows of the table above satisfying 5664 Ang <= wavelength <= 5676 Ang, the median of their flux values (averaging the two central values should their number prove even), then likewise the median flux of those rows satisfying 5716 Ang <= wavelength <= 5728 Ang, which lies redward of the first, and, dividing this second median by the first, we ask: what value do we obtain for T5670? 1.01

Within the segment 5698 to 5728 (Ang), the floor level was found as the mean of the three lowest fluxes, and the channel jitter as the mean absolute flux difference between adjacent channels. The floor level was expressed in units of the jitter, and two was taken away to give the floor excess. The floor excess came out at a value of 20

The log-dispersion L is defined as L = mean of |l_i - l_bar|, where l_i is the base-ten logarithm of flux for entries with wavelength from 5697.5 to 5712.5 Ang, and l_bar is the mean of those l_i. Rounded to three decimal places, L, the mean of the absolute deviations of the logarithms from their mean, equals 0.015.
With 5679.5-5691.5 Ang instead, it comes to 0.012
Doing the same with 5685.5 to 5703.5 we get 0.016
